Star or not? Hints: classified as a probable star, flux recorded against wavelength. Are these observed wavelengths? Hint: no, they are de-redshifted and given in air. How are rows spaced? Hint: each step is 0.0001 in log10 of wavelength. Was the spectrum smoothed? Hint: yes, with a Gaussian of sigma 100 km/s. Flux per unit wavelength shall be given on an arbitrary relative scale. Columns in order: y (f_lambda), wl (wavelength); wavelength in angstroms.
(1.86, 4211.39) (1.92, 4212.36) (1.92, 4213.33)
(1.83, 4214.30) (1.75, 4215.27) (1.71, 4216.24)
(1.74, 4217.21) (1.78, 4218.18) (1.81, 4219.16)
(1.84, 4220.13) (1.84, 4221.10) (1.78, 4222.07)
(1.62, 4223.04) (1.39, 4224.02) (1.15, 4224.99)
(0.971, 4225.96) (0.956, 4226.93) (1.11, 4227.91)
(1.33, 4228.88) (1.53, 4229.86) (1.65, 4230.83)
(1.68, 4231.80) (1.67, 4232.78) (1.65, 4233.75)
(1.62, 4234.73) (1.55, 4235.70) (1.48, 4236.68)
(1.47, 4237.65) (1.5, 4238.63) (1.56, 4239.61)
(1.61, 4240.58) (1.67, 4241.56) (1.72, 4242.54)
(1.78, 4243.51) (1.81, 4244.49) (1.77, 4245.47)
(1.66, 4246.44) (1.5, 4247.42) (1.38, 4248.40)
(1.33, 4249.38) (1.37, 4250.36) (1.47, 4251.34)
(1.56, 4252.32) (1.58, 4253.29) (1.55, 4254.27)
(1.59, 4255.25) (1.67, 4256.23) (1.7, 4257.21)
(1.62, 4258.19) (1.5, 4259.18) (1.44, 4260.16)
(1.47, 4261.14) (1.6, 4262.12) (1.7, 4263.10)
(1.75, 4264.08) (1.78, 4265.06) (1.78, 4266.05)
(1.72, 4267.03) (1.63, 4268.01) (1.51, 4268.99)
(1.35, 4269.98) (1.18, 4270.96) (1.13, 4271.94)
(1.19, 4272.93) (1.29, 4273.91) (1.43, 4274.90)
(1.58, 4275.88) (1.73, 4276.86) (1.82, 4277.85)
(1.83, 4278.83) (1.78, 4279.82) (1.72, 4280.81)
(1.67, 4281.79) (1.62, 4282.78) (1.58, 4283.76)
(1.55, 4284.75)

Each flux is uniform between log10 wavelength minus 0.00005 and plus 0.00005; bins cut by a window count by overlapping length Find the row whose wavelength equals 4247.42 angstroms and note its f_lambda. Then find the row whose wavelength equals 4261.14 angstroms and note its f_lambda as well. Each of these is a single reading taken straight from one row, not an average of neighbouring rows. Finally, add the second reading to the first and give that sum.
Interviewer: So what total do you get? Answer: 3.0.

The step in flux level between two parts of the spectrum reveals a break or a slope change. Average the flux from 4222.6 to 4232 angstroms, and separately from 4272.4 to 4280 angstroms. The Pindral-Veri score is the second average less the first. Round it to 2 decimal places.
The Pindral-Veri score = 0.24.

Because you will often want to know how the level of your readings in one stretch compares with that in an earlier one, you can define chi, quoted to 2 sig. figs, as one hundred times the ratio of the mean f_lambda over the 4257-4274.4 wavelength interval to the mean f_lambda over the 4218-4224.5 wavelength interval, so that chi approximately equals 88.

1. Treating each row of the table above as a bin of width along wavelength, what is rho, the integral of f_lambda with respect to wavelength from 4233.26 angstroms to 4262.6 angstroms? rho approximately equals 46.1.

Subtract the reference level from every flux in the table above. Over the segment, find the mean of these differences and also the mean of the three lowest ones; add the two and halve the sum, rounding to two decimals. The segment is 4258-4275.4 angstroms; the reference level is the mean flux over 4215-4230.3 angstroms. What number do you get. -0.18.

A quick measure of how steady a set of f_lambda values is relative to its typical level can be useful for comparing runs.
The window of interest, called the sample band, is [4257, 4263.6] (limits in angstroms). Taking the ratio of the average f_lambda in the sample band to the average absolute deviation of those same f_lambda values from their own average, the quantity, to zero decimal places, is 17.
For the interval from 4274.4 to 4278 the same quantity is 12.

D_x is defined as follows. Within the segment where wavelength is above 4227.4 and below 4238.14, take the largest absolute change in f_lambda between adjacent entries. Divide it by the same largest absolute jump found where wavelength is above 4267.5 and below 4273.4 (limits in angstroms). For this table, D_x 1.3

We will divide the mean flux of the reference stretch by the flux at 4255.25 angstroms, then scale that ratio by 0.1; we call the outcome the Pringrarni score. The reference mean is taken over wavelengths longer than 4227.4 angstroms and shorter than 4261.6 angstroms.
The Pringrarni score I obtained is 0.098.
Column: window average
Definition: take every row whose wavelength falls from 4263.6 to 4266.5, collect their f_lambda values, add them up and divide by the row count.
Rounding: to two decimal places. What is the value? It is 1.77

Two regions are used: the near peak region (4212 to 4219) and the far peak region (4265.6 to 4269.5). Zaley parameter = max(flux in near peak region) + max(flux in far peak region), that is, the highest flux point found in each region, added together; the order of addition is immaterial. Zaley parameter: 3.70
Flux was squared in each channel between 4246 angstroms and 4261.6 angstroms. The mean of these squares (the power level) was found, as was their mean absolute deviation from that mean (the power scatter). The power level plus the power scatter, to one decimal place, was 2.6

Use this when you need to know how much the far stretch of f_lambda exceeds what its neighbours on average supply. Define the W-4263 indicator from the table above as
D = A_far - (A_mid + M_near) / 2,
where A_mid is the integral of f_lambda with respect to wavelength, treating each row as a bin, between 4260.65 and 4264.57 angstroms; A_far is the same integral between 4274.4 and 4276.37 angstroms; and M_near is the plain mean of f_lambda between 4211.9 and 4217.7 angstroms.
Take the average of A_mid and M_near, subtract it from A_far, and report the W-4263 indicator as -1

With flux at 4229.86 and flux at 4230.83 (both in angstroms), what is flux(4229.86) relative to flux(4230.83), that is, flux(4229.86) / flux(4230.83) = 0.93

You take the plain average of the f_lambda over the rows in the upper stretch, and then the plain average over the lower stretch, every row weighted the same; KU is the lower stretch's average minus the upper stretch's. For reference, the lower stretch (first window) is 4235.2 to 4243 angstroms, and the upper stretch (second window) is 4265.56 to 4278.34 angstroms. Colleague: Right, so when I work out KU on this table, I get 0.08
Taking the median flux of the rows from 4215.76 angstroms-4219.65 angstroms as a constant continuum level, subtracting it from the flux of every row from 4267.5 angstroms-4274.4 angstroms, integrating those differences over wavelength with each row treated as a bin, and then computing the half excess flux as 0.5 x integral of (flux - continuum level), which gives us -1.5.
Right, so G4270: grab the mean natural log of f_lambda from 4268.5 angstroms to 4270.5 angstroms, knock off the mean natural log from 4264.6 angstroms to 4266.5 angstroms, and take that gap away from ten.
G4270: 10.2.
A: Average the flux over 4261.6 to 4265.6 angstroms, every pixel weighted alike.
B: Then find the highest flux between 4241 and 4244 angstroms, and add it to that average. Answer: 3.49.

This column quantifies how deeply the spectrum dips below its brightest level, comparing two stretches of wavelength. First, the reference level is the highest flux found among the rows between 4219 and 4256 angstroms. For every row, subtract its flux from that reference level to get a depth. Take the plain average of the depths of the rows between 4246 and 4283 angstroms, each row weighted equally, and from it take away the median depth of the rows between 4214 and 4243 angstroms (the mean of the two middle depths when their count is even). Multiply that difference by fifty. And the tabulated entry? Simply 3.9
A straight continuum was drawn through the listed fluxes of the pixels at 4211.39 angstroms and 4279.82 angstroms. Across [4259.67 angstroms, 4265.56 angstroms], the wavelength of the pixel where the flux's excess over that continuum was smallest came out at 4260.16 angstroms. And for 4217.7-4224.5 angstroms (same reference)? 4224.02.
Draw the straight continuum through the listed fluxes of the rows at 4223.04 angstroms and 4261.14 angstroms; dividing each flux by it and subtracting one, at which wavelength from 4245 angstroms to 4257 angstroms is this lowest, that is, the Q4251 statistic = 4249.38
